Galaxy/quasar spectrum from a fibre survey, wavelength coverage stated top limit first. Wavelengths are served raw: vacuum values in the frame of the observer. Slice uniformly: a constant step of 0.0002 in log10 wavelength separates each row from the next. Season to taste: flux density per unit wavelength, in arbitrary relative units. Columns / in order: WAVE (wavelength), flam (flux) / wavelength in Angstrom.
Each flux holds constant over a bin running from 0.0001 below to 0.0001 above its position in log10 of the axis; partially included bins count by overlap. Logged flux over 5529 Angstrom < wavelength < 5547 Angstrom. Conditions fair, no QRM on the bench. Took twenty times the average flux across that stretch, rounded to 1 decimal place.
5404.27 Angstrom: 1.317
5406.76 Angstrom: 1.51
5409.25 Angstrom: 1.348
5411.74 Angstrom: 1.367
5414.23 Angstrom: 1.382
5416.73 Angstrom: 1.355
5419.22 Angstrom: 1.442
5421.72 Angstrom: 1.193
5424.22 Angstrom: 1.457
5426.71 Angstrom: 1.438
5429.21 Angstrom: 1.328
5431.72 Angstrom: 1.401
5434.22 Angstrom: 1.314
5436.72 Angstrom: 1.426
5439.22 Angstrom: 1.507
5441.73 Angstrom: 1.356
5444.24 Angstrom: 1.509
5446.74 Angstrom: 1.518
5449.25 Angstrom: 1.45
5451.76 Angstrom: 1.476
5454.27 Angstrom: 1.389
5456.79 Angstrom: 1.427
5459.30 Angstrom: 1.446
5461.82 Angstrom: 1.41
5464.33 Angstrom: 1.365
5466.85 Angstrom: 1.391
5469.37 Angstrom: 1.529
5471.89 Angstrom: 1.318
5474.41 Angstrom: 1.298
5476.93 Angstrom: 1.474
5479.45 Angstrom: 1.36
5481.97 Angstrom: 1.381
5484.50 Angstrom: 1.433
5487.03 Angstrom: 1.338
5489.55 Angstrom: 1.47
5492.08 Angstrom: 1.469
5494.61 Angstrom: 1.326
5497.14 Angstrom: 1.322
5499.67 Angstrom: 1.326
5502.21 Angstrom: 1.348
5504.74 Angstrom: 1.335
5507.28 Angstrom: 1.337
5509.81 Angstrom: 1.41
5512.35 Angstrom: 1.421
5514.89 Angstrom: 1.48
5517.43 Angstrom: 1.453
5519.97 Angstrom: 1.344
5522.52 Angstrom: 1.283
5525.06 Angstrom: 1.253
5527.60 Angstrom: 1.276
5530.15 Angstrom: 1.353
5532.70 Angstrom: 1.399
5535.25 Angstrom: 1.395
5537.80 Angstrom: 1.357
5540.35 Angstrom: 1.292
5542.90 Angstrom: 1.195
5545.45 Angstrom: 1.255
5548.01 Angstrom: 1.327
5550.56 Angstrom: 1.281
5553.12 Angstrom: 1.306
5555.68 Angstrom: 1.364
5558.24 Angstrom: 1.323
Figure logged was 26.4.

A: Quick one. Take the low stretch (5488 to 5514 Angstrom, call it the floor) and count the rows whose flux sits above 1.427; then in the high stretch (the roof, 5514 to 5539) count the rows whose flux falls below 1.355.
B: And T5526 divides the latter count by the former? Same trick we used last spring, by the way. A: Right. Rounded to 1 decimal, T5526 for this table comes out 2.5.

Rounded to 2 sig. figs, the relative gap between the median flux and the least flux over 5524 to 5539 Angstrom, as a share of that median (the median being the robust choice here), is 0.075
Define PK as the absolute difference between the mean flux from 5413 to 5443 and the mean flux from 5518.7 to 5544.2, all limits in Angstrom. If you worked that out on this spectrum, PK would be 0.07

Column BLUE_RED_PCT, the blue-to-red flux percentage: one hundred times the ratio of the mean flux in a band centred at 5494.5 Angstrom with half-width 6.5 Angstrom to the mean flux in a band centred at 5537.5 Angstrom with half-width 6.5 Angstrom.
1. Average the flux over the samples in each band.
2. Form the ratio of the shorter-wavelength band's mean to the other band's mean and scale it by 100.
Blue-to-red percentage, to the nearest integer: 104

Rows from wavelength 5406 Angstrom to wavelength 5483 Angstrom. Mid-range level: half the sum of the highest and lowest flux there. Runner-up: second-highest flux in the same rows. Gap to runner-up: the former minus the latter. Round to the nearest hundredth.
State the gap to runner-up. -0.16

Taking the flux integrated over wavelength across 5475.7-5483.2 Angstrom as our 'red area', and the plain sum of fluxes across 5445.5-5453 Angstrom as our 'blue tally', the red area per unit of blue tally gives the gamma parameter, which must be 2.4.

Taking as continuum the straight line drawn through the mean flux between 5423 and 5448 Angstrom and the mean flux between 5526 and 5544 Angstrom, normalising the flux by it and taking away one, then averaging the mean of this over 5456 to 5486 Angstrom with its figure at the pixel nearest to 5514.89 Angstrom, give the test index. 0.055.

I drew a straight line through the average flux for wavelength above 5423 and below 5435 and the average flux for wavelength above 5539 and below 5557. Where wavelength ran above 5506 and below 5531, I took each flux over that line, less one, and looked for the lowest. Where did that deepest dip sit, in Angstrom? 5525.06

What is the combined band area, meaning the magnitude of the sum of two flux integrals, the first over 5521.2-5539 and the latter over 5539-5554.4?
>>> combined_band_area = 43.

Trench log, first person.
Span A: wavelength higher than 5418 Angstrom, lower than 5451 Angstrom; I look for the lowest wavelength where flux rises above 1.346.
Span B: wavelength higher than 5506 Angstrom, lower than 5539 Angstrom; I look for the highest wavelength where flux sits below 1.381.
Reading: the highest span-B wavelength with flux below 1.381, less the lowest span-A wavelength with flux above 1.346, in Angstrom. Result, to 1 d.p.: 118.6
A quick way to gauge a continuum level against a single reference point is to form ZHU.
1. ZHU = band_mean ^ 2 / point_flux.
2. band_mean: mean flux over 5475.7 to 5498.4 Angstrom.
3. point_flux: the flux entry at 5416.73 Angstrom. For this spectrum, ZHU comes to 1.44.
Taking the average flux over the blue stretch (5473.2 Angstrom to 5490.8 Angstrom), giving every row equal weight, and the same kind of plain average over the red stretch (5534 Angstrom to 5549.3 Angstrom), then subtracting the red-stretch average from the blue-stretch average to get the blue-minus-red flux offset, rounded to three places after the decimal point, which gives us 0.090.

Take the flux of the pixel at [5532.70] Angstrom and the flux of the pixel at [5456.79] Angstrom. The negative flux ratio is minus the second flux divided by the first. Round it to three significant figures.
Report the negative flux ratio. -1.02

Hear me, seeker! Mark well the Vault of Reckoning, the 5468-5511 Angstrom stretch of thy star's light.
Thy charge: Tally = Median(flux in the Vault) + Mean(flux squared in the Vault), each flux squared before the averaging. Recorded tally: 3.26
